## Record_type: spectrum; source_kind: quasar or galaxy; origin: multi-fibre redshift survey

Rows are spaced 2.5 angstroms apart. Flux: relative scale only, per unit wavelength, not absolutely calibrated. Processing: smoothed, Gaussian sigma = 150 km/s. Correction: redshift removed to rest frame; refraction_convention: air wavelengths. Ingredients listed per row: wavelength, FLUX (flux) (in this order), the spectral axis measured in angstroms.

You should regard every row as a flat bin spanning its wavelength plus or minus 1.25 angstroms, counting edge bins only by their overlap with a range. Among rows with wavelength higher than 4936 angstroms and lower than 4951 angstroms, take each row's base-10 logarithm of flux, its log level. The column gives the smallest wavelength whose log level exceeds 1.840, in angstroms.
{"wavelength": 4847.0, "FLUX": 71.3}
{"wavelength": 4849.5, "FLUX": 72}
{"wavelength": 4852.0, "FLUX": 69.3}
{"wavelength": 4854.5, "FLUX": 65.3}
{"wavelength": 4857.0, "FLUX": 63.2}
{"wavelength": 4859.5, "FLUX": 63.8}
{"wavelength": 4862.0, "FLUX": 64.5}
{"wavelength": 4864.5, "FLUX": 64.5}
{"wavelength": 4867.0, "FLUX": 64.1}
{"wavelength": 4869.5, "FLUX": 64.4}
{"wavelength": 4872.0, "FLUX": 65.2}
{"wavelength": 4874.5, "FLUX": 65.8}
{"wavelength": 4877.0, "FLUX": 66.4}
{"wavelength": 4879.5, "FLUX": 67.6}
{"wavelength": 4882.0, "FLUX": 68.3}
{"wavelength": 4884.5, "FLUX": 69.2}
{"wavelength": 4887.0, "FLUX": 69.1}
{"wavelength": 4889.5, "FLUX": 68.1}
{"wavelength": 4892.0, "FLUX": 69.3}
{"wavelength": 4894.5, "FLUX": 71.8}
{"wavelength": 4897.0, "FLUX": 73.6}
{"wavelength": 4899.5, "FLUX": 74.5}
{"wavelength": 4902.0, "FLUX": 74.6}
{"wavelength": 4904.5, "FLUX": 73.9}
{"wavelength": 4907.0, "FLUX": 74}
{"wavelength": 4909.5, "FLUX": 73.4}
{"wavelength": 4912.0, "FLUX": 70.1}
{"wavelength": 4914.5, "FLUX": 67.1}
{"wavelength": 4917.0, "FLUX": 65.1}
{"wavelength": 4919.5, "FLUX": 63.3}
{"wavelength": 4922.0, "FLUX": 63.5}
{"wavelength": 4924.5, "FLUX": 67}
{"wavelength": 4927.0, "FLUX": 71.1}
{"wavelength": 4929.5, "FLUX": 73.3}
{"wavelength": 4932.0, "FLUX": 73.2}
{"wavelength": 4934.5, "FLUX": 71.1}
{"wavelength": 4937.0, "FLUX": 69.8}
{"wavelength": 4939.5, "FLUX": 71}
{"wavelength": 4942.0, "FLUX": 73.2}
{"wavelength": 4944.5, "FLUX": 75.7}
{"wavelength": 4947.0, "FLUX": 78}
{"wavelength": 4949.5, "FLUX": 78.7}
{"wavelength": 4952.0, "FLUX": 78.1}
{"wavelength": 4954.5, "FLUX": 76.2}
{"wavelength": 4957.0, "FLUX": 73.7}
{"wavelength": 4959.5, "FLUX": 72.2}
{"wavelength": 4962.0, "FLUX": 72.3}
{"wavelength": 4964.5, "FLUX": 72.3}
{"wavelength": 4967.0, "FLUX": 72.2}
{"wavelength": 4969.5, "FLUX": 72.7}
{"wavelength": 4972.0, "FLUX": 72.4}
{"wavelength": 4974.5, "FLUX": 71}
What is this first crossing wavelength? 4937.0 angstroms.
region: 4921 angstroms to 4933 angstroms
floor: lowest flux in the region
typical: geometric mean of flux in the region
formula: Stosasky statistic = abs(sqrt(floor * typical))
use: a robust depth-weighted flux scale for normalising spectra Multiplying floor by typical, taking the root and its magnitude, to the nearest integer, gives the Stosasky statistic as 66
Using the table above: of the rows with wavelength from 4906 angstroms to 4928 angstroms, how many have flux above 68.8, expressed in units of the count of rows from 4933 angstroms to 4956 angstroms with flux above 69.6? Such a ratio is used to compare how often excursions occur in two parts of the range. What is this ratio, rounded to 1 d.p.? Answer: 0.4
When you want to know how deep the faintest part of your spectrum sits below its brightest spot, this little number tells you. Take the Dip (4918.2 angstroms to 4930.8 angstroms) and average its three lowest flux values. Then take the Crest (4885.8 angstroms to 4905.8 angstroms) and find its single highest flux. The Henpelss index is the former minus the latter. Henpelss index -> -10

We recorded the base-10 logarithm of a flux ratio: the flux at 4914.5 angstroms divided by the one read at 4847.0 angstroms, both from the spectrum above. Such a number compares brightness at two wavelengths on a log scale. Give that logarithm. -0.03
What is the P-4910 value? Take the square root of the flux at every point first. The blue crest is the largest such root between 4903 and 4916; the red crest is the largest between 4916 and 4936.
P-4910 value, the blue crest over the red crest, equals 1.00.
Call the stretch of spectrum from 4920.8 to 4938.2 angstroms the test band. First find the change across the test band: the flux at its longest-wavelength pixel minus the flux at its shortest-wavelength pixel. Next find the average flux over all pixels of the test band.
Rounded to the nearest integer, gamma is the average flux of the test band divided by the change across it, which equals 11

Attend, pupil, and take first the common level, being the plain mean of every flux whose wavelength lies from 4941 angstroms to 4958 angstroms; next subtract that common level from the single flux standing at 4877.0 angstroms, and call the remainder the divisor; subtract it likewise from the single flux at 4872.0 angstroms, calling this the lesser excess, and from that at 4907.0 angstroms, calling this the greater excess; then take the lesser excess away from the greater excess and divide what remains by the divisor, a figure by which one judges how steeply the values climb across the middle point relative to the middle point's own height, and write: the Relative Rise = -0.9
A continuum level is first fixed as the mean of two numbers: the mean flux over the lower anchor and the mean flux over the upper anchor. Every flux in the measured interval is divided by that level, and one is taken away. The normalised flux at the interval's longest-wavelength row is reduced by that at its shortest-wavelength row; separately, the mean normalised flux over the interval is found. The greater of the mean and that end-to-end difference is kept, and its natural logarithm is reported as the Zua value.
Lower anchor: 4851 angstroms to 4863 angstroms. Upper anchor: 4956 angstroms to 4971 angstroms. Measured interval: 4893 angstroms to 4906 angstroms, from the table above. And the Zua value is -2.7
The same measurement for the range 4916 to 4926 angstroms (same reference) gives -3.6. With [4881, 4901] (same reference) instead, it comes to -2.4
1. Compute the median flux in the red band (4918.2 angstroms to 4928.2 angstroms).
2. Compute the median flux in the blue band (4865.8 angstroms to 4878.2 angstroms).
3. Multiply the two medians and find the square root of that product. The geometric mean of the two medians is 65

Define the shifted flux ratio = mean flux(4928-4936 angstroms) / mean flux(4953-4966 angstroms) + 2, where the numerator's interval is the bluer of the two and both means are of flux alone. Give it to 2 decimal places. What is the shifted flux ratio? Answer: 2.99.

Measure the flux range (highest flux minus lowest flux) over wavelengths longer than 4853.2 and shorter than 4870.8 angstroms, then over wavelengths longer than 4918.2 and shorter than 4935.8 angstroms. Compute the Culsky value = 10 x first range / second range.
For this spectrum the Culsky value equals 2.1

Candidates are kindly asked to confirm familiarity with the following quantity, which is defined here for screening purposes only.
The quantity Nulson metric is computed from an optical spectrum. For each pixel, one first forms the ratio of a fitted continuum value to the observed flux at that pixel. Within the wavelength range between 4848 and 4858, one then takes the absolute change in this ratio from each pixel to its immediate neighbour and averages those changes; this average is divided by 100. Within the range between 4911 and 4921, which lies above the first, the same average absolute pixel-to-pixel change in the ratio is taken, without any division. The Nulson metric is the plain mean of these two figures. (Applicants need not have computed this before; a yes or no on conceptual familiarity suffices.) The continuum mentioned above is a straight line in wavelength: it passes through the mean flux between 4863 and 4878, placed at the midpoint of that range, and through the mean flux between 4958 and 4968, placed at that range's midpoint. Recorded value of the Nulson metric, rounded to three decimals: 0.019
